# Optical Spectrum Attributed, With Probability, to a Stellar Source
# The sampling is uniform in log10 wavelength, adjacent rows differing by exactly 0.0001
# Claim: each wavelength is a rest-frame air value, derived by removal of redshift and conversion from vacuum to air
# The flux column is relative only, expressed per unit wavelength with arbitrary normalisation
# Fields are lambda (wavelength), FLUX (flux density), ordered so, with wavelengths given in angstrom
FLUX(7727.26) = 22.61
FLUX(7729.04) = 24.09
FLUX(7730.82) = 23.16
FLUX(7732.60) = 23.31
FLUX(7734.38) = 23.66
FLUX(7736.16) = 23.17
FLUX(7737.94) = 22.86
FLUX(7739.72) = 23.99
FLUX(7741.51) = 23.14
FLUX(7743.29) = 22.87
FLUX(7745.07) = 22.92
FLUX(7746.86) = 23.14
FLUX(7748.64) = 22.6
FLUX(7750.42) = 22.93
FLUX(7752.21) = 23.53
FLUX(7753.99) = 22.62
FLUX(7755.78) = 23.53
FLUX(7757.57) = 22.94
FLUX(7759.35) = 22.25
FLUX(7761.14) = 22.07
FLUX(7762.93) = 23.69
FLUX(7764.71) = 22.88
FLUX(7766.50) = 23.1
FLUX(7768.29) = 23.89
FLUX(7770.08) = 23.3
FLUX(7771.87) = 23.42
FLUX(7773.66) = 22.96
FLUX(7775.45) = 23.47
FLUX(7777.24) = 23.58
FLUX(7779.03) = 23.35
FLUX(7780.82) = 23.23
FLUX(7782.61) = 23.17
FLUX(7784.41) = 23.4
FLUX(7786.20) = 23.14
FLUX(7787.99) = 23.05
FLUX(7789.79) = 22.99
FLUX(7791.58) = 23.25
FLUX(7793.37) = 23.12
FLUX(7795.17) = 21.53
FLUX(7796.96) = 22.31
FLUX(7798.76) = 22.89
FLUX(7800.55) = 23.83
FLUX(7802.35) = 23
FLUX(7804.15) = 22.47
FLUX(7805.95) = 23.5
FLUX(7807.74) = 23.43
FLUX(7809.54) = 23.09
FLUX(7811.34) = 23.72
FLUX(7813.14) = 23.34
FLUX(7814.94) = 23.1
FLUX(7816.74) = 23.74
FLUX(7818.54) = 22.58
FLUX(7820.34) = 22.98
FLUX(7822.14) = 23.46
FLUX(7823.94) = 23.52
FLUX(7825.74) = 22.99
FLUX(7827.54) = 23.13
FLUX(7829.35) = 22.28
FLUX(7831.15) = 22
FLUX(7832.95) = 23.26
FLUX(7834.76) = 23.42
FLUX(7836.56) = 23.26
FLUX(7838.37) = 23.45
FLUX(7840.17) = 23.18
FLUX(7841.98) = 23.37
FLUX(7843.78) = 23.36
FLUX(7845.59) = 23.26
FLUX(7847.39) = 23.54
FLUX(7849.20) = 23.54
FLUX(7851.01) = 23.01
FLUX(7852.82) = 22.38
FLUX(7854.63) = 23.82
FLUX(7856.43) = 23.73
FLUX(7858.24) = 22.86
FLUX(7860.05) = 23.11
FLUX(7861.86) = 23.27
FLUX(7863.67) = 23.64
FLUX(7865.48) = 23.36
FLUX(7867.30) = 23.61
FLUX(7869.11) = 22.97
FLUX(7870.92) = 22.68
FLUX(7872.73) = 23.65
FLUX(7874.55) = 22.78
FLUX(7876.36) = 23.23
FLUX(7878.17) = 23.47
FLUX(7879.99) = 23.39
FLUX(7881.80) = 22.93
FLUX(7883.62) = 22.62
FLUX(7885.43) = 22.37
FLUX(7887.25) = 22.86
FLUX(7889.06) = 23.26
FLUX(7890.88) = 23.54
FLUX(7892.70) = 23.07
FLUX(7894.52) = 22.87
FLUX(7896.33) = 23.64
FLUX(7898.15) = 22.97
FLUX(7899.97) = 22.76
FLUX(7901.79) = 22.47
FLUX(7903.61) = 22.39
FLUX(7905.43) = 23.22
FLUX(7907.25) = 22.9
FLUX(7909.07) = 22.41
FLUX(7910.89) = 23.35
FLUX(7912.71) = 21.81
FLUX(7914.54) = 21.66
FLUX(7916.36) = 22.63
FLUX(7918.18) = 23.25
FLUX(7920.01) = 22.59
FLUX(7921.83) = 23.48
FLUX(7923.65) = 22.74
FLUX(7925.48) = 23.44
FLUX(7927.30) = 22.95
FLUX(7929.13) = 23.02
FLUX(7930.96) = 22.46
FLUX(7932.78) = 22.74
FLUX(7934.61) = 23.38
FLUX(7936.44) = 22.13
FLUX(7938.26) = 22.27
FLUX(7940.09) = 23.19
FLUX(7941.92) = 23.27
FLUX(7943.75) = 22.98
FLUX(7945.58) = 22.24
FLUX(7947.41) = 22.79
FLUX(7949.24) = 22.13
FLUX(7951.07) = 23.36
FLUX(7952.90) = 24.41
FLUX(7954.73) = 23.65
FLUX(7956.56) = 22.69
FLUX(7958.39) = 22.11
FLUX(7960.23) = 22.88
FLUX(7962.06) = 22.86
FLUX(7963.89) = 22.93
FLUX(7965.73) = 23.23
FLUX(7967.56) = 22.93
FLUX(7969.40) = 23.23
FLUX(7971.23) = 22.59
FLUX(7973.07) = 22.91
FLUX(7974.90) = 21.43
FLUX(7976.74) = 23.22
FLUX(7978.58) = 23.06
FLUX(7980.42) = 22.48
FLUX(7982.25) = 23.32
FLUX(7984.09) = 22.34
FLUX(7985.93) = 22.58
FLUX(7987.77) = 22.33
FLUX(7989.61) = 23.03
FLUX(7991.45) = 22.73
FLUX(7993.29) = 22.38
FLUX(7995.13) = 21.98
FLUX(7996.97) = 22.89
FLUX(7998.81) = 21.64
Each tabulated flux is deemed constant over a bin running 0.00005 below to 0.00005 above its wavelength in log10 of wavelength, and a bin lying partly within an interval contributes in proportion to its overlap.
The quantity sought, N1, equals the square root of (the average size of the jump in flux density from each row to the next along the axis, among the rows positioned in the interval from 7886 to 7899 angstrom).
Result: 0.682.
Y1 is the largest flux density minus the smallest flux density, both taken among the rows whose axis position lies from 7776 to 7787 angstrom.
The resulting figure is 0.4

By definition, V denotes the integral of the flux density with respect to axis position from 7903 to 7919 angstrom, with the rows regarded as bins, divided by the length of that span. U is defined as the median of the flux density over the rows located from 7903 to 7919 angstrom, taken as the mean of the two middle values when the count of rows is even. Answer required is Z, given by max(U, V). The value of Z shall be 22.63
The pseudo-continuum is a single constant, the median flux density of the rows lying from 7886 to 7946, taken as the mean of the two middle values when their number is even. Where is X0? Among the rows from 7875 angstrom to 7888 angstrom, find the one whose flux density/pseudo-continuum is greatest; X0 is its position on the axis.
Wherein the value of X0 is 7878.17 angstrom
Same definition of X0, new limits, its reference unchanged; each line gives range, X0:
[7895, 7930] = 7896.33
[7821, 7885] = 7854.63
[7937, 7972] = 7952.90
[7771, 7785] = 7777.24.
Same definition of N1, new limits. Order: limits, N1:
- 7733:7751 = 0.682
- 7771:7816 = 0.660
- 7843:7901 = 0.655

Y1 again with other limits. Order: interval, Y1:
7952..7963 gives 2.3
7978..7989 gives 1.0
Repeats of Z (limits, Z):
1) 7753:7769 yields 22.99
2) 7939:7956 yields 23.19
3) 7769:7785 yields 23.35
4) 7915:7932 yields 22.95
